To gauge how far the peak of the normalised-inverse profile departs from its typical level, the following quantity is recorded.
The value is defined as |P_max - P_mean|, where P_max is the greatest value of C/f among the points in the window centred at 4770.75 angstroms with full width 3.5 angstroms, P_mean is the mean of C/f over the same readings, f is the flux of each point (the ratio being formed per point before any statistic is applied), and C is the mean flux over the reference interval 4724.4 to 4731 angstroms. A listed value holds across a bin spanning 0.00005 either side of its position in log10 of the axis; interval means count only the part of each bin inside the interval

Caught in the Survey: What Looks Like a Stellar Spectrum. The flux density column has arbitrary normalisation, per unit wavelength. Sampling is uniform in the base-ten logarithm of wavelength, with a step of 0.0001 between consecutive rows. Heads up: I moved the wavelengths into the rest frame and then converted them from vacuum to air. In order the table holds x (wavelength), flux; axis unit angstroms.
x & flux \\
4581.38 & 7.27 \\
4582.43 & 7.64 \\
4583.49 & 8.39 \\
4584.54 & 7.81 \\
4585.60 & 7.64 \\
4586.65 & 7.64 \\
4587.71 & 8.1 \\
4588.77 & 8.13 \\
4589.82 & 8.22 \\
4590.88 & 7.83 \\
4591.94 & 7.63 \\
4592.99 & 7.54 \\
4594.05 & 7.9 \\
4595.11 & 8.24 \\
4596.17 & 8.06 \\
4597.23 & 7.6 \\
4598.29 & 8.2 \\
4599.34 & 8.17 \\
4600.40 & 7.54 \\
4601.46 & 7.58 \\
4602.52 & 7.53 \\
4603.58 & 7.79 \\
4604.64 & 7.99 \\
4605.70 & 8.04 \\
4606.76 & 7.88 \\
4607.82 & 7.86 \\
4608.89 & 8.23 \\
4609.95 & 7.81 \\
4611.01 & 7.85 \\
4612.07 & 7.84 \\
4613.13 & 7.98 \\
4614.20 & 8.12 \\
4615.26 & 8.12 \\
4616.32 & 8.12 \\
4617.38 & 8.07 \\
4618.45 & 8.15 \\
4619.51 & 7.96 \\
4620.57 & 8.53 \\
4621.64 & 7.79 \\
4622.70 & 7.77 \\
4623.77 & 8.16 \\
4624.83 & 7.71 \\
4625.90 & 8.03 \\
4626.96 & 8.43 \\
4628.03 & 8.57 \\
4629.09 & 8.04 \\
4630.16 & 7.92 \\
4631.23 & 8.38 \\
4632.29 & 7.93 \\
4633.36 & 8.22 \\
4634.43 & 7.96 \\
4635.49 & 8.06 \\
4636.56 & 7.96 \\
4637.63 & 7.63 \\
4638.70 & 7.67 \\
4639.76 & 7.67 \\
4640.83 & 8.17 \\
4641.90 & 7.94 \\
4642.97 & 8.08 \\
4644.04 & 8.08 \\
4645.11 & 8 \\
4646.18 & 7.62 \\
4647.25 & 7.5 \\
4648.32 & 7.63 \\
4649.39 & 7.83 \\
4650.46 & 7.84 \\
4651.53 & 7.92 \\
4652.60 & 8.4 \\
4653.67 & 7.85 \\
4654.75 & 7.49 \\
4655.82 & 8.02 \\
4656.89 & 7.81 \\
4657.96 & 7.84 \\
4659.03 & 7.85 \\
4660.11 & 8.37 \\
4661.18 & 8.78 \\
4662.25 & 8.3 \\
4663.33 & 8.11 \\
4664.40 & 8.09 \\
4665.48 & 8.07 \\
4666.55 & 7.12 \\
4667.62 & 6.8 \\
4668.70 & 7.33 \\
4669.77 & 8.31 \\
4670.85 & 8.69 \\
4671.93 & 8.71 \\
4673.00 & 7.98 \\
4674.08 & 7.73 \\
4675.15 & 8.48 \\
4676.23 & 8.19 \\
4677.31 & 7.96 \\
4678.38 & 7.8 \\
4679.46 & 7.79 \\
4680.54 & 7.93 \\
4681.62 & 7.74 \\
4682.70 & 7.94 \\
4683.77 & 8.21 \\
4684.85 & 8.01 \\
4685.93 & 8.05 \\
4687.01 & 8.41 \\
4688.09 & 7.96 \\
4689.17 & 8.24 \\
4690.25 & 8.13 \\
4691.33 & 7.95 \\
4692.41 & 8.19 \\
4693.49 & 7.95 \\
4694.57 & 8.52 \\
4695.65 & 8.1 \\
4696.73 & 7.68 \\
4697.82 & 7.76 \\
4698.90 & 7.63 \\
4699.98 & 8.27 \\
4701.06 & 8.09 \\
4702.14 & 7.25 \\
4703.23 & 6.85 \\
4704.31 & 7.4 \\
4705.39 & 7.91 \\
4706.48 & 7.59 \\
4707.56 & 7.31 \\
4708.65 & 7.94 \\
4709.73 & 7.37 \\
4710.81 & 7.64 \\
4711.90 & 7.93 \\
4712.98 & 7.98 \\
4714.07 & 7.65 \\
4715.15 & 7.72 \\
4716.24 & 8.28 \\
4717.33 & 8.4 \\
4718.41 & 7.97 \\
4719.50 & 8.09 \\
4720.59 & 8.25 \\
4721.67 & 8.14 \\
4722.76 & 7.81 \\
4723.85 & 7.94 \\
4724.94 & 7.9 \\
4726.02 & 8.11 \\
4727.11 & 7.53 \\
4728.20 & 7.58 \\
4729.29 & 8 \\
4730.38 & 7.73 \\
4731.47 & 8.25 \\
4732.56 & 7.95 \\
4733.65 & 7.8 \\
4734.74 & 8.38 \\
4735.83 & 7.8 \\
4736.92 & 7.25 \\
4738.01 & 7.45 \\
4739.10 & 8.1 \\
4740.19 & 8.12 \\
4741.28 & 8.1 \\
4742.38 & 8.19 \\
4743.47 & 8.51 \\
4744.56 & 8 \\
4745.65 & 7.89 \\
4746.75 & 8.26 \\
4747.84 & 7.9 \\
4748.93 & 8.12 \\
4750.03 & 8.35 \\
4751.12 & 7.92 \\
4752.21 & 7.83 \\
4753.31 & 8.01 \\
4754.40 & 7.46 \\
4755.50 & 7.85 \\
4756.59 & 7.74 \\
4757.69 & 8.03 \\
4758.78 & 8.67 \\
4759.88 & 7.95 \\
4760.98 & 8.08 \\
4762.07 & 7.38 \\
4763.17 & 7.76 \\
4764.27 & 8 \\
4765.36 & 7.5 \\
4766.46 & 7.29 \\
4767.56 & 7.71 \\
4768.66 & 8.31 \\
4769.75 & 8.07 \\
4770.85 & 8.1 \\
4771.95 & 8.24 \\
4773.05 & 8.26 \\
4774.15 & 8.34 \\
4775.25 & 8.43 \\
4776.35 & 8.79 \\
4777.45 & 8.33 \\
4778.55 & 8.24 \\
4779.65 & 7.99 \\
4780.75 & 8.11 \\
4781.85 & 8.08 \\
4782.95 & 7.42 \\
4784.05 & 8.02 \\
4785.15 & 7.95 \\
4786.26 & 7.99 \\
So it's 0.008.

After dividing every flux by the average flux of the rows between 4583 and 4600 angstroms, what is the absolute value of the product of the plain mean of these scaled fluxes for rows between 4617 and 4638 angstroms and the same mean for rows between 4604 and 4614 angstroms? 1.015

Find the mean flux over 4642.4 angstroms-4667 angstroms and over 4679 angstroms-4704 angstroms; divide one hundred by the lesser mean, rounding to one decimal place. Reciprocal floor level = 12.6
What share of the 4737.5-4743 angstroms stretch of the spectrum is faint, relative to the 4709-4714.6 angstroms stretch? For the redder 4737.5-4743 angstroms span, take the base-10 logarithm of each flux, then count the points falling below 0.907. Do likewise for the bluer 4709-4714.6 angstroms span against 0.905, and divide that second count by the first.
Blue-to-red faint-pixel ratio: 5.00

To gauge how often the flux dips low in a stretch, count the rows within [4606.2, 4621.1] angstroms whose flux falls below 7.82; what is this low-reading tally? 1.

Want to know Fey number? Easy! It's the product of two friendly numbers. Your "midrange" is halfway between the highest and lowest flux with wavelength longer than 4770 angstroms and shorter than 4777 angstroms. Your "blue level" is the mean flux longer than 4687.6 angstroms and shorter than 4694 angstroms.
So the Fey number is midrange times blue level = 68.2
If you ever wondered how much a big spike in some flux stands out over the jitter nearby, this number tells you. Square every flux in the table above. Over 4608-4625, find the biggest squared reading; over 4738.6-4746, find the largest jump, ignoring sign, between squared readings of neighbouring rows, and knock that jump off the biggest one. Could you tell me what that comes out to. 64.3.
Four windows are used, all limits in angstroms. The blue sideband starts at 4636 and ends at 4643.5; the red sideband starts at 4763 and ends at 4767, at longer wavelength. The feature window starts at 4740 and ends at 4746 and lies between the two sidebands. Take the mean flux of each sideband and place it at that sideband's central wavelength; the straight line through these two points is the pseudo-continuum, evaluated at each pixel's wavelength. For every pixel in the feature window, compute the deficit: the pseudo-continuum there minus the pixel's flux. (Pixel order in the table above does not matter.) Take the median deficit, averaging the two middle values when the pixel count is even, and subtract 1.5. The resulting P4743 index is -1.93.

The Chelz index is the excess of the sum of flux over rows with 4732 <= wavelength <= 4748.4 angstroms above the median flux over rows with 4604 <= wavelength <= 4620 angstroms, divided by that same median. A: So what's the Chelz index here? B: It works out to 14.0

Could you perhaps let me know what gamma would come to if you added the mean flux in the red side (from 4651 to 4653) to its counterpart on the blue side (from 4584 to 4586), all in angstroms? 15.9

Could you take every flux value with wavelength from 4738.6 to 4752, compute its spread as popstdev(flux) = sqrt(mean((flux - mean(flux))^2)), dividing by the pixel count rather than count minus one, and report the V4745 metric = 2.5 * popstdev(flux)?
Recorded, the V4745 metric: 0.45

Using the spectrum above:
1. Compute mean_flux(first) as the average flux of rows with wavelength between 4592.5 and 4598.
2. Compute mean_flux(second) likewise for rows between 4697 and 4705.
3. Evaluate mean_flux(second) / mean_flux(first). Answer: 0.97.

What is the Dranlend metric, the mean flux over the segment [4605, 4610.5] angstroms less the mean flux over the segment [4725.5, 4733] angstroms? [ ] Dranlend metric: 0.09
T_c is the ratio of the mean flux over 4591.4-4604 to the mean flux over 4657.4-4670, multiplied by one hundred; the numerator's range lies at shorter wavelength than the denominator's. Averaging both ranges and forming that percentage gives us 99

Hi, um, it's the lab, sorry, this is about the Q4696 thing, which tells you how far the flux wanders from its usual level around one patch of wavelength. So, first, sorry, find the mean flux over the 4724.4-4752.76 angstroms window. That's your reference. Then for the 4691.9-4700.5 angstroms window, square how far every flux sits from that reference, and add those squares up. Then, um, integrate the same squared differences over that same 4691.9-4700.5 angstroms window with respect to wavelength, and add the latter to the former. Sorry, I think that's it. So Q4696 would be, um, 1.5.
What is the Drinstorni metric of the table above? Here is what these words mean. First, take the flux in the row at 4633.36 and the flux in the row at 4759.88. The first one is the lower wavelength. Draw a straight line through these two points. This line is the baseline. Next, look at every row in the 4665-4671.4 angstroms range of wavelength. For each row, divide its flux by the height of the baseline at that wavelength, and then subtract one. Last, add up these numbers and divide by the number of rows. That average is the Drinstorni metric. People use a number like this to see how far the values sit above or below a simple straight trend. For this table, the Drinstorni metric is -0.052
